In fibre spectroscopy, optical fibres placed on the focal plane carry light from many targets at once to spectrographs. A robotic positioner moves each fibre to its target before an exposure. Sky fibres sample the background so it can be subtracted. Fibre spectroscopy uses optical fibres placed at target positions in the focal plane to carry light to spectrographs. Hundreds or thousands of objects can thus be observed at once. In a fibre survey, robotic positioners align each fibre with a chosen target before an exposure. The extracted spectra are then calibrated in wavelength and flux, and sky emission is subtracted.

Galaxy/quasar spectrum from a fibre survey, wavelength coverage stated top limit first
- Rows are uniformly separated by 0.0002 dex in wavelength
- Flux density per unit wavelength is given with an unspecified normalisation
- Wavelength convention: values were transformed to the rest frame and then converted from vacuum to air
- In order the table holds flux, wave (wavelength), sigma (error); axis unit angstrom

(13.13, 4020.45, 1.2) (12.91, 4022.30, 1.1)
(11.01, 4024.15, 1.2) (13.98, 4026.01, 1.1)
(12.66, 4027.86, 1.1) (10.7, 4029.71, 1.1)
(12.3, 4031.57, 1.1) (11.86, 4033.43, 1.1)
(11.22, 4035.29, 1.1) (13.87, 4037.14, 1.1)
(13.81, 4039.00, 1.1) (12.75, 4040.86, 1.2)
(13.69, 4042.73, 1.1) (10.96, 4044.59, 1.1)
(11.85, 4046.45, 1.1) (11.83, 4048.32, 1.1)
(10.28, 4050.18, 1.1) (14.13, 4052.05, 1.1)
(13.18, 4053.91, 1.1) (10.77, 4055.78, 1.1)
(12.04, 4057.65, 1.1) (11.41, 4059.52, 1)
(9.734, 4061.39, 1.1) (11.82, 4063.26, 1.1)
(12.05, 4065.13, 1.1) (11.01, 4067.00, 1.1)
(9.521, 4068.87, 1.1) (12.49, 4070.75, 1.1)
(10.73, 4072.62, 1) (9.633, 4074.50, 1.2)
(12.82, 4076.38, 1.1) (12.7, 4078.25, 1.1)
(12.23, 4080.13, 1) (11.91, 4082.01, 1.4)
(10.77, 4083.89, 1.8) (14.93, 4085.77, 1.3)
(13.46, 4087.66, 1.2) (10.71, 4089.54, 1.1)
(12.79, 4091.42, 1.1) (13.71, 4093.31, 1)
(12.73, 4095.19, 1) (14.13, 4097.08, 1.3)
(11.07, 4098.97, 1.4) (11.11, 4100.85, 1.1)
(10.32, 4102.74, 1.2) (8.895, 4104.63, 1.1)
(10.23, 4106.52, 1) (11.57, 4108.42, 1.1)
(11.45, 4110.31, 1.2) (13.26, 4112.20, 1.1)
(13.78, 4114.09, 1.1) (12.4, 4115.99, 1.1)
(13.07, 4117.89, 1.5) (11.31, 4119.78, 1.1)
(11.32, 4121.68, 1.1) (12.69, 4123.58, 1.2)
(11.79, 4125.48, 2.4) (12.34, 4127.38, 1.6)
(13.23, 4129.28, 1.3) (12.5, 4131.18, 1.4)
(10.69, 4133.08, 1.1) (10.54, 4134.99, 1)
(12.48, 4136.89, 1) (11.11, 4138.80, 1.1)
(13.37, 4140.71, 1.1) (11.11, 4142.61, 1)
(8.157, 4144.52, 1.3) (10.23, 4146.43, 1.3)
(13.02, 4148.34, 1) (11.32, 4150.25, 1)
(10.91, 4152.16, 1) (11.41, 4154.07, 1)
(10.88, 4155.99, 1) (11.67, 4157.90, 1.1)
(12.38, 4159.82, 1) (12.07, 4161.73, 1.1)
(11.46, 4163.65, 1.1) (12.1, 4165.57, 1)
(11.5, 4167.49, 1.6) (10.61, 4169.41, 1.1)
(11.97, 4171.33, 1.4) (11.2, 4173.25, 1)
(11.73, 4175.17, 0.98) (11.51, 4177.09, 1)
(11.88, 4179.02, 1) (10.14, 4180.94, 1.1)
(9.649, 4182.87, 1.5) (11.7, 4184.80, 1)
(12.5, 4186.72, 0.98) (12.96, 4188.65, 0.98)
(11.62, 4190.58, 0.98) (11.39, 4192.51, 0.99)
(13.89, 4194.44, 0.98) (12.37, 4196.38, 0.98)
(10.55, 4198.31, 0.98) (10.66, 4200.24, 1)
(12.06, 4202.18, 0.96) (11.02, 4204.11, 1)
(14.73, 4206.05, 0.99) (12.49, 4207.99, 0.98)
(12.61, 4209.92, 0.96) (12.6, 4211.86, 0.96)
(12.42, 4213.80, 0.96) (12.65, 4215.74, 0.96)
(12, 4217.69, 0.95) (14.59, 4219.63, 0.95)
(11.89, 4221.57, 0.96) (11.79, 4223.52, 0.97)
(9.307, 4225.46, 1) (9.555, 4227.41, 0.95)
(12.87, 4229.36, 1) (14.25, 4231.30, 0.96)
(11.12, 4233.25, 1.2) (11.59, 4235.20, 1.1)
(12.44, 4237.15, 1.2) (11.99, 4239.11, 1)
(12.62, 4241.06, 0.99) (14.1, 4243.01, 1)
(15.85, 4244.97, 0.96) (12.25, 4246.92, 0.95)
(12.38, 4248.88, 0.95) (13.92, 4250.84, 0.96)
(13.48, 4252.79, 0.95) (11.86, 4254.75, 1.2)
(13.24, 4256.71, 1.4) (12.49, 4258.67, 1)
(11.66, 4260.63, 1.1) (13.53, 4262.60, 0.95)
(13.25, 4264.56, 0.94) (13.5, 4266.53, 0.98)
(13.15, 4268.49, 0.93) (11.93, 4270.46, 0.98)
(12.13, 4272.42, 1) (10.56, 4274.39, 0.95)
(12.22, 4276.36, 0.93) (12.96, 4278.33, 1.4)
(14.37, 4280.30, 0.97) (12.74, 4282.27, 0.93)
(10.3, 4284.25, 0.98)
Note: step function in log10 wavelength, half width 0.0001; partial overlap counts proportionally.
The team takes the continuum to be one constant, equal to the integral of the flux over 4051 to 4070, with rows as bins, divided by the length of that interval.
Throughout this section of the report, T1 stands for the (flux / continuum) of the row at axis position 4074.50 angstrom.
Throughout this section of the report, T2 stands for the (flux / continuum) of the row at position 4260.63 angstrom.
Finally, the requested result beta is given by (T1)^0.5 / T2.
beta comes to 0.91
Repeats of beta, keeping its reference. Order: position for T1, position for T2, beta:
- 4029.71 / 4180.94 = 1.10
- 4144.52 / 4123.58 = 0.77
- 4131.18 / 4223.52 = 1.02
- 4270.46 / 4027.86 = 0.93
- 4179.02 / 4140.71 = 0.88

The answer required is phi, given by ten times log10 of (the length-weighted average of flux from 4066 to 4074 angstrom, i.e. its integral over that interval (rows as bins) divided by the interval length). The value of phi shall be 10.4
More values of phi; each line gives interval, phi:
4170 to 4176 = 10.6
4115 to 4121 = 10.9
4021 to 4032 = 10.9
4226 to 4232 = 10.8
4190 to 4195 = 10.9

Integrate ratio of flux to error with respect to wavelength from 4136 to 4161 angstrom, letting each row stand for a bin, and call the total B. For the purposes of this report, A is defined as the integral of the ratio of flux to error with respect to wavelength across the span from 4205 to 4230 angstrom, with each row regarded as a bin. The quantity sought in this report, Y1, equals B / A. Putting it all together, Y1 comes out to 0.85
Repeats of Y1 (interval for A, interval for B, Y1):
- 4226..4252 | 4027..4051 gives 0.81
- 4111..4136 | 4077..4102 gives 1.08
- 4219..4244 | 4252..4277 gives 1.04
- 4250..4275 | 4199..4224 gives 1.02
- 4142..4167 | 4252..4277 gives 1.16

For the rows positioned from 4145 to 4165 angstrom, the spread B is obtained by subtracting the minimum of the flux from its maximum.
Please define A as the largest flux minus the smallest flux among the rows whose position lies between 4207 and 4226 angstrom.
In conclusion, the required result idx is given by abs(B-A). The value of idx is 2.5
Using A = 5.3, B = 2.8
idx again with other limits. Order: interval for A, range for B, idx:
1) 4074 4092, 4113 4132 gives 2.8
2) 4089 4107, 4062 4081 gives 1.9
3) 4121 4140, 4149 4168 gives 1.2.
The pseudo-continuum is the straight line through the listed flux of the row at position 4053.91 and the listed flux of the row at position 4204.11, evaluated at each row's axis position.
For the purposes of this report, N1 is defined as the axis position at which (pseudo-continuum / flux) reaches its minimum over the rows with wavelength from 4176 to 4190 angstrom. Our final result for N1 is 4188.65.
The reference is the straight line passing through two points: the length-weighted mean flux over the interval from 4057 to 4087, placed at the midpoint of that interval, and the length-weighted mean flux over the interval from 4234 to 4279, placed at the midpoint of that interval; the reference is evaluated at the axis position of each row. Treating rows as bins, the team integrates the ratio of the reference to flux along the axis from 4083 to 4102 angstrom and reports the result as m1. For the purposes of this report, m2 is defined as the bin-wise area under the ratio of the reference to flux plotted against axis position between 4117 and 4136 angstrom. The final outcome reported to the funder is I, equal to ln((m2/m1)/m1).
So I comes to -2.84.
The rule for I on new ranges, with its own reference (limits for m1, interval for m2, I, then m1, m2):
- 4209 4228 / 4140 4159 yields -2.97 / 20.1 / 20.9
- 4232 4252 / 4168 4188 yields -2.90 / 19.9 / 21.8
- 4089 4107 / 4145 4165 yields -2.79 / 18.6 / 21.3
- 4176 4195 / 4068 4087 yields -3.06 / 20.2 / 19.1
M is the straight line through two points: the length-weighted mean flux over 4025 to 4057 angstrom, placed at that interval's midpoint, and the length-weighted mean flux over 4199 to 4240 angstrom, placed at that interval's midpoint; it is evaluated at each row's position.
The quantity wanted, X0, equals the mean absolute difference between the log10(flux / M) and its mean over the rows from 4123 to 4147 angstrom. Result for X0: 0.045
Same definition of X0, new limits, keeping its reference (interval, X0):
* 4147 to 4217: 0.028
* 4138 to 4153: 0.042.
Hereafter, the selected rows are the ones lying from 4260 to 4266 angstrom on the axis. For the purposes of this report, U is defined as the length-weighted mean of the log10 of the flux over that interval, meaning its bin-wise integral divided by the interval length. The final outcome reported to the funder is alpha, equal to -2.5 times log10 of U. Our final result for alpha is -0.11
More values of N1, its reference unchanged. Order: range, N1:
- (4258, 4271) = 4266.53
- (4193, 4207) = 4206.05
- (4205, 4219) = 4206.05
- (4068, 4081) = 4076.38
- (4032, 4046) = 4037.14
